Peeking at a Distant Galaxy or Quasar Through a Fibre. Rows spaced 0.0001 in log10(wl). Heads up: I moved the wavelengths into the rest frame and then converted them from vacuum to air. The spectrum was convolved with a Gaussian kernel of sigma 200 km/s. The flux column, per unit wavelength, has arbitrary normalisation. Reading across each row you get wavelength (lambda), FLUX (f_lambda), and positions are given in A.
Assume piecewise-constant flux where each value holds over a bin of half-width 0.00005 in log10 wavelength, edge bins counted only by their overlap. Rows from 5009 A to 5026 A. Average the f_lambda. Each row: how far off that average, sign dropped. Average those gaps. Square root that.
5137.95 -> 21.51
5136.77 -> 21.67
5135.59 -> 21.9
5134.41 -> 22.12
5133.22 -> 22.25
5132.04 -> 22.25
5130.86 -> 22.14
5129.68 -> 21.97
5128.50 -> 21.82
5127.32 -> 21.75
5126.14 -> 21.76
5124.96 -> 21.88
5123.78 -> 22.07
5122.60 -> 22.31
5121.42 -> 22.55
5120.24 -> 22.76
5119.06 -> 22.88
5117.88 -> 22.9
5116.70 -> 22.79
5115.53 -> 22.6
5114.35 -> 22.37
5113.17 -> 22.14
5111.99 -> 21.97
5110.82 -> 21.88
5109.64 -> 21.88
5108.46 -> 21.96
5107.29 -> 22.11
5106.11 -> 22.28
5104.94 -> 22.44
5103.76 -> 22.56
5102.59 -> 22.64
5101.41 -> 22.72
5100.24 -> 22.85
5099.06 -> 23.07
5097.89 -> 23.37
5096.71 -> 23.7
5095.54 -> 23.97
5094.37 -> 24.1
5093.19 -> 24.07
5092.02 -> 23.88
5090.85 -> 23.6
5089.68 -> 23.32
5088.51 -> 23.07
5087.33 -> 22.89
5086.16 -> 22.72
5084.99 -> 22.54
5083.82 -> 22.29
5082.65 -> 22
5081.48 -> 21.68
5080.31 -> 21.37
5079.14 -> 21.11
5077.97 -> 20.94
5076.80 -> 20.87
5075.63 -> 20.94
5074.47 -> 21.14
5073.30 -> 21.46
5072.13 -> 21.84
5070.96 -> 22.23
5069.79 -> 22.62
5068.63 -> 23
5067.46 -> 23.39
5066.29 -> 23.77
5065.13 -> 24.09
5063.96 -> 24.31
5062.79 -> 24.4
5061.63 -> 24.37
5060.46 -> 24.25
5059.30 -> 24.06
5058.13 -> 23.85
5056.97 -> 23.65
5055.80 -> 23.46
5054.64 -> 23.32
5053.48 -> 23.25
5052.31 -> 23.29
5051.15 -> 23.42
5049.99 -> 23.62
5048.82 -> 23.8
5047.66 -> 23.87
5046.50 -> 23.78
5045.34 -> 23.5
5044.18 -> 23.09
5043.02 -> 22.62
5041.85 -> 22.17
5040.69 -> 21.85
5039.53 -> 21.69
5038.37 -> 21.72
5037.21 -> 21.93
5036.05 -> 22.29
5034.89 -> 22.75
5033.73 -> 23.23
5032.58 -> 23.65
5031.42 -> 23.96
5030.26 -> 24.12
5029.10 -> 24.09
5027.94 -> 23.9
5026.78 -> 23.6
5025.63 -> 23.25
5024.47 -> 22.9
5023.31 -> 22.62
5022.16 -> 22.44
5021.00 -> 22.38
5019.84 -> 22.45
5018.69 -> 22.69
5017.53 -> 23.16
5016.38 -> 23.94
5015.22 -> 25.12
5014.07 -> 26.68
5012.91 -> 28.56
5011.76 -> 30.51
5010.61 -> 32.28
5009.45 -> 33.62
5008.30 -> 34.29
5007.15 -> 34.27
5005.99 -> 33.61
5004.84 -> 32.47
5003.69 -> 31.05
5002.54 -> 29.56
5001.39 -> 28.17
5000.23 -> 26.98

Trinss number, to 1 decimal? 1.8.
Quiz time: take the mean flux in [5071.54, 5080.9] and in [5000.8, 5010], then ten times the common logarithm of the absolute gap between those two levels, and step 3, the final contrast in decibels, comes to 10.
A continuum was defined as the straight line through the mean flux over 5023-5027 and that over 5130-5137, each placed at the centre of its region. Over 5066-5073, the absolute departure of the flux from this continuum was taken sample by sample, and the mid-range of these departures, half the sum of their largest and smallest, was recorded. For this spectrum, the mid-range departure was 0.56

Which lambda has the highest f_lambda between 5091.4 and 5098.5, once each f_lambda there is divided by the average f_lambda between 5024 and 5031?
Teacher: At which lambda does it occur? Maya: 5094.37 A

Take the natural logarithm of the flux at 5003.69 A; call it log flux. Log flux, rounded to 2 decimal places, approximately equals 3.44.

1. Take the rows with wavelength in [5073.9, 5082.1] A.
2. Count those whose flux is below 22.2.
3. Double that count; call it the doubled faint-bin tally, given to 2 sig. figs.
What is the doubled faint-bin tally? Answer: 14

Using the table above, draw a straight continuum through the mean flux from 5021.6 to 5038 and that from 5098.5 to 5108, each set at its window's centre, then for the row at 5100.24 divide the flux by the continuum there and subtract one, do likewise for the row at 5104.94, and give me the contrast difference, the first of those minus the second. 0.02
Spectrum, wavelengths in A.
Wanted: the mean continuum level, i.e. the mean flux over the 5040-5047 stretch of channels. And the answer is 22.8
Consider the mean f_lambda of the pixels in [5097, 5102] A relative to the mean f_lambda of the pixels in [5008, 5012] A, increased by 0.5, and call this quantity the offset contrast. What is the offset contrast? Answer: 1.20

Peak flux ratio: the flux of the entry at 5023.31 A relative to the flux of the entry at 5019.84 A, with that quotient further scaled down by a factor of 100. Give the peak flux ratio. 0.0101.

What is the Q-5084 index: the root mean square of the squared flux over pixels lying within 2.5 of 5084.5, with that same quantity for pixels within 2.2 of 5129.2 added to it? 982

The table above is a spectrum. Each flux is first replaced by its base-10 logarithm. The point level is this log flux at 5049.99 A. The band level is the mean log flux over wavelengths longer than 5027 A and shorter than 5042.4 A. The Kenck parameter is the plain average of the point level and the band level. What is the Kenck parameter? 1.37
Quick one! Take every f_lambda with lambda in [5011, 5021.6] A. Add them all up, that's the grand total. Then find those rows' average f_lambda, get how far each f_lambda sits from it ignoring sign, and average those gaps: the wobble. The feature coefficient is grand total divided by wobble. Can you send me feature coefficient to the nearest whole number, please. 95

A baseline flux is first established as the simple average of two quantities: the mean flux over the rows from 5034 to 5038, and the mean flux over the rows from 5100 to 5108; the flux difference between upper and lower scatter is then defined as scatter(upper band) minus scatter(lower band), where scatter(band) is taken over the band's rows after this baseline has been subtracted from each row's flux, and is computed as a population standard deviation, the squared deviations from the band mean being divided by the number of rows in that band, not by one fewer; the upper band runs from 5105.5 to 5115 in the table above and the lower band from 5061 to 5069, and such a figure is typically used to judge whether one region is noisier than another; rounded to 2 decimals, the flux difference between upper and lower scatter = -0.33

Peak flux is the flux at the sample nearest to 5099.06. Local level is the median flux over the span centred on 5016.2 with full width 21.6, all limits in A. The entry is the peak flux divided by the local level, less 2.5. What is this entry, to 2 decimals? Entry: -1.54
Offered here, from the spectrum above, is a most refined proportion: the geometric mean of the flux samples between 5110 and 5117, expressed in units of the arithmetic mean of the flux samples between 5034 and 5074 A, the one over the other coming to 0.96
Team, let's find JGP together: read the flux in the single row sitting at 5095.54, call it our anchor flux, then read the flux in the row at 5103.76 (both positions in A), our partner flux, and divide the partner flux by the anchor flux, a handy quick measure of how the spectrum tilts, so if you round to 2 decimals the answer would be 0.94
